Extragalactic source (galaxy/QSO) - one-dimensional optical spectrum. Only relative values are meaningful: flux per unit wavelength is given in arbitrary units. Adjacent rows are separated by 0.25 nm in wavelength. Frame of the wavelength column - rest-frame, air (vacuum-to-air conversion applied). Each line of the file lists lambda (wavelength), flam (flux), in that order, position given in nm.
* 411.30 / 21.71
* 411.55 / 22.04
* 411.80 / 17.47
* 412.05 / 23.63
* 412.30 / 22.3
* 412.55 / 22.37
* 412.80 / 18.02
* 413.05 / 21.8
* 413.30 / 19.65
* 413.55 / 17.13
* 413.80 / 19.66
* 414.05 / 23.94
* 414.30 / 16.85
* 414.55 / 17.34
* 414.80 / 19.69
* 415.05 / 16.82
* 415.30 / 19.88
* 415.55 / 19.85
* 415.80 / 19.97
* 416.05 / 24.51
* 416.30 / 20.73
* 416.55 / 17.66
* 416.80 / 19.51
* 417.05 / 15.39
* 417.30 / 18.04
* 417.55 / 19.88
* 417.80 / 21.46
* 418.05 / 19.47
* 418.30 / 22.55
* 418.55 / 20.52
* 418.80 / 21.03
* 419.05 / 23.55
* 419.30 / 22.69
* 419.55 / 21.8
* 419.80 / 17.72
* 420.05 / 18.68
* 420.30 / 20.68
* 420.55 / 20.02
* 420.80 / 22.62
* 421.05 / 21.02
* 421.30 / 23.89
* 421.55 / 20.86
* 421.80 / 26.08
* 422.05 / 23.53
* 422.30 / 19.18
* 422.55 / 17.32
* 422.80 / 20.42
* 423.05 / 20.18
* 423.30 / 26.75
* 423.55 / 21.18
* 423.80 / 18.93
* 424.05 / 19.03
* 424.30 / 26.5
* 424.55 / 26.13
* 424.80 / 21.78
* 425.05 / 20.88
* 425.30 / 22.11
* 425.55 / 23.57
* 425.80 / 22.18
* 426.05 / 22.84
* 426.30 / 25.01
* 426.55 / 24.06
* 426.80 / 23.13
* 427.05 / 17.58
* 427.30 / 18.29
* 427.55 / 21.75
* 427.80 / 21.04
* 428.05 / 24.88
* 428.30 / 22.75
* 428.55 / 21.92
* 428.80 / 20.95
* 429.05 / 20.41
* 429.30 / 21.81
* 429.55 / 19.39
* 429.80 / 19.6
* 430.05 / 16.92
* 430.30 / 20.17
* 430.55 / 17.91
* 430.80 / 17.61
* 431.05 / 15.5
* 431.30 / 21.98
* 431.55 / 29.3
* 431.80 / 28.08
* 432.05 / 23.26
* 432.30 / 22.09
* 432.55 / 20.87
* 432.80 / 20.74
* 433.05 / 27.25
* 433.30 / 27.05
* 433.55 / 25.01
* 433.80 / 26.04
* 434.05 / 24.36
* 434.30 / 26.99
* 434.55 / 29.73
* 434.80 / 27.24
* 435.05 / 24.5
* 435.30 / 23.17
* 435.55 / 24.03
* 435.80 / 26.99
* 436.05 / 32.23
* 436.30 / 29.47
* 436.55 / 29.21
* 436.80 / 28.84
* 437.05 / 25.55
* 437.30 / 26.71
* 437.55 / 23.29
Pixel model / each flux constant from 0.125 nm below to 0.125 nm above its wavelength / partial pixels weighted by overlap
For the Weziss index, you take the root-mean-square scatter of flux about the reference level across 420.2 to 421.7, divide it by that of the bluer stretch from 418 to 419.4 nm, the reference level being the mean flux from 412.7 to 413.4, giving 0.9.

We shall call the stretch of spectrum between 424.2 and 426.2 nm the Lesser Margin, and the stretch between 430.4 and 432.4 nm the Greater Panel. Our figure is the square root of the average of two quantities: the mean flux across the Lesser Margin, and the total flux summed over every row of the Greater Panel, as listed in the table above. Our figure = 9.97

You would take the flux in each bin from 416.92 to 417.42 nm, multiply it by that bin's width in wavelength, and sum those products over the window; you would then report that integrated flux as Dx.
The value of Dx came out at 8.4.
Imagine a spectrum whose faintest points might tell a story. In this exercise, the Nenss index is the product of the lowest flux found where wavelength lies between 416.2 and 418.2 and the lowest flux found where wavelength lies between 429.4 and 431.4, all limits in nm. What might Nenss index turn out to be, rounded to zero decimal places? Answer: 239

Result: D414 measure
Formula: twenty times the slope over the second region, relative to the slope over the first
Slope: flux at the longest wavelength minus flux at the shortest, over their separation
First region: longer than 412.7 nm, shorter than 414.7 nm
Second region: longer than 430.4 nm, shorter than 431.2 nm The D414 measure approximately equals 248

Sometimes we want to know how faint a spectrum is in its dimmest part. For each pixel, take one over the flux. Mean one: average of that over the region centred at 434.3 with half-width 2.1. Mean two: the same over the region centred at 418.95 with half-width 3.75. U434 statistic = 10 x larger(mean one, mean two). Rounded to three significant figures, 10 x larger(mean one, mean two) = 0.490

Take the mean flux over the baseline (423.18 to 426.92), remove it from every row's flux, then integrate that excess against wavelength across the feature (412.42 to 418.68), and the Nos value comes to -20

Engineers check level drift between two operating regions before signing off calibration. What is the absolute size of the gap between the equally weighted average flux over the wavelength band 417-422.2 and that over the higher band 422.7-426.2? 1.3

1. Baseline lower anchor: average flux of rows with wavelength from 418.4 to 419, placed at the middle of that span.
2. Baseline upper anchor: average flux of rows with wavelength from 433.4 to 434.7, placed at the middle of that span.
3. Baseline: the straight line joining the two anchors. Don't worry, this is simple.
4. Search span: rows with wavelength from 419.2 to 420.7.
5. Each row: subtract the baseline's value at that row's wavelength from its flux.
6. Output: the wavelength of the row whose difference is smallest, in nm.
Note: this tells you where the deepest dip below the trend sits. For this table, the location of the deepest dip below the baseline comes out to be 419.80 nm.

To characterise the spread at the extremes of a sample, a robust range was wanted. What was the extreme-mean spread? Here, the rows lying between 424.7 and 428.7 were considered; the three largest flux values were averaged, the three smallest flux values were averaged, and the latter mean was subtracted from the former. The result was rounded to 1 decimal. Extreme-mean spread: 5.7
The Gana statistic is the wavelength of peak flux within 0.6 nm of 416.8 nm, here 416.30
